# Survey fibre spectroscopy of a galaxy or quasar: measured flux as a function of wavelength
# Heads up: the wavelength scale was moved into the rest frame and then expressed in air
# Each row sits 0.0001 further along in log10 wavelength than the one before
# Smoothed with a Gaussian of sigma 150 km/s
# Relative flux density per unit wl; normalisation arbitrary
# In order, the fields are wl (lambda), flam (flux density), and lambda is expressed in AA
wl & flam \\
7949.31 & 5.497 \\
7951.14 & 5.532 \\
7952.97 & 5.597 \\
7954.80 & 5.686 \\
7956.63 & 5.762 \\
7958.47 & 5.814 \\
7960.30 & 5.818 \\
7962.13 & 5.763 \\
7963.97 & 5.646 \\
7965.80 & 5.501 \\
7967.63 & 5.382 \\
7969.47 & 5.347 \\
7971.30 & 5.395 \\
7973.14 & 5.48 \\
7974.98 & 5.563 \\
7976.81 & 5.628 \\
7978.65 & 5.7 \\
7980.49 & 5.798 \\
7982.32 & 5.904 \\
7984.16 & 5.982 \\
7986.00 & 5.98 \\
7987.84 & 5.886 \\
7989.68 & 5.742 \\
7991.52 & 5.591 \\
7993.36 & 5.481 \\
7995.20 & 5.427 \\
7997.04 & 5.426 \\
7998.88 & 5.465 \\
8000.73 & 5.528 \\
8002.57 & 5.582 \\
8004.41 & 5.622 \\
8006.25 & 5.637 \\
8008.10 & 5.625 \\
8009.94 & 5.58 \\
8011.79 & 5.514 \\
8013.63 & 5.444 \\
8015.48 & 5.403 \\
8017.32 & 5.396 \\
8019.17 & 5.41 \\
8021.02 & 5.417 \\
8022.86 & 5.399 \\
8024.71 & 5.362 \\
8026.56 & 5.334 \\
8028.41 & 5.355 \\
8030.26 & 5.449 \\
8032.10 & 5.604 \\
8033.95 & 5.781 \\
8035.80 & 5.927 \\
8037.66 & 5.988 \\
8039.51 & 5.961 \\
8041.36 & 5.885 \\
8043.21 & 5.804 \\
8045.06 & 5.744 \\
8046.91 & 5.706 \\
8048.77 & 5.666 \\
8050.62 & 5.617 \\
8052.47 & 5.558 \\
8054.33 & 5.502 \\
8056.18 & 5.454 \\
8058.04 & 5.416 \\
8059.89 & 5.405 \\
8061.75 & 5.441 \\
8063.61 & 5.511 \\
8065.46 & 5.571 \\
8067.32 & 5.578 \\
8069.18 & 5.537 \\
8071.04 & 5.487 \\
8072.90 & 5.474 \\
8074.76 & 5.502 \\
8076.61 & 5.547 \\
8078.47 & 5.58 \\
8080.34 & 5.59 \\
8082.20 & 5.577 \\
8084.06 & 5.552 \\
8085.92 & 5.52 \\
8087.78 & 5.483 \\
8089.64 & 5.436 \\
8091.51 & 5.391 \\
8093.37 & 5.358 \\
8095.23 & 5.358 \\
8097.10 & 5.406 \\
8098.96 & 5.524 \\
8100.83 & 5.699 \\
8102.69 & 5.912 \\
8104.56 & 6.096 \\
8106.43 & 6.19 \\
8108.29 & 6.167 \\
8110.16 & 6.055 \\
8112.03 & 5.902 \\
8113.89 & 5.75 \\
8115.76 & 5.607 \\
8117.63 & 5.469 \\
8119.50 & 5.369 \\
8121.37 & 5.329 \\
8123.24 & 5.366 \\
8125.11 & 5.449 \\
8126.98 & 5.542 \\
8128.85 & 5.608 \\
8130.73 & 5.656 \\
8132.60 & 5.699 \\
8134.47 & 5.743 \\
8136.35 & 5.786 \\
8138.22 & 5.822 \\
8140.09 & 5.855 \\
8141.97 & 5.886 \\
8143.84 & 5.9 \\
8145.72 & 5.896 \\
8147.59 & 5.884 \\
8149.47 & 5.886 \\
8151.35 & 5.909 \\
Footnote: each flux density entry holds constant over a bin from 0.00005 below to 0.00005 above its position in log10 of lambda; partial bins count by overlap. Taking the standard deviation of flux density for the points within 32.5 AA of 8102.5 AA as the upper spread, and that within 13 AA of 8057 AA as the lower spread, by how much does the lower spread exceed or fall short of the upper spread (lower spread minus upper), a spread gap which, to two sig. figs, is -0.13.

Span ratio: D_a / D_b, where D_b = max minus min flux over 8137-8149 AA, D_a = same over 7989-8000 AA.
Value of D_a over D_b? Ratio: 4.1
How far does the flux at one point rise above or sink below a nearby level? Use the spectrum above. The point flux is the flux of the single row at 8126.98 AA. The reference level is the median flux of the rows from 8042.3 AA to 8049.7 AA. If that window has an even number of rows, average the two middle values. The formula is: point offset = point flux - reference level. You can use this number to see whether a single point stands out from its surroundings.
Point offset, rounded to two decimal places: -0.18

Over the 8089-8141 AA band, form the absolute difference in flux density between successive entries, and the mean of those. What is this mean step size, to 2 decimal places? 0.09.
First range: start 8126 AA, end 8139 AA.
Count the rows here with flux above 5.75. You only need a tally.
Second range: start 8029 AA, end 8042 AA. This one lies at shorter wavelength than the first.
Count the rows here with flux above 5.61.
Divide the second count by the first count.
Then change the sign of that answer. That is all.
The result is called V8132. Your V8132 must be -2.5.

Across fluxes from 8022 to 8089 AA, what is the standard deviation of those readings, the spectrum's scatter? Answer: 0.17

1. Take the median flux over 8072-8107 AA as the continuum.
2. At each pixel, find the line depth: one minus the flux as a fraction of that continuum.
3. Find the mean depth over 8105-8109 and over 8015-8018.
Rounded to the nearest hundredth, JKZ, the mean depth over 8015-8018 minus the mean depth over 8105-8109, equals 0.14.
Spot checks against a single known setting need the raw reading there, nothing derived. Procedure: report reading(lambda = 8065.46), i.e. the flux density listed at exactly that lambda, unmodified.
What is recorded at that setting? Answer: 5.571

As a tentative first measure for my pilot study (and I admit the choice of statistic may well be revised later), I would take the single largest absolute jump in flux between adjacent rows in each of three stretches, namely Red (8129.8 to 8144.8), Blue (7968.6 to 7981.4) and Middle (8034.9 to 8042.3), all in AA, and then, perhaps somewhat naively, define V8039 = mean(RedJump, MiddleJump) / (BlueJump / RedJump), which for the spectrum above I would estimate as 0.027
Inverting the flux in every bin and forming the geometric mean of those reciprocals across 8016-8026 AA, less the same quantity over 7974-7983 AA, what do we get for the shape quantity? 0.010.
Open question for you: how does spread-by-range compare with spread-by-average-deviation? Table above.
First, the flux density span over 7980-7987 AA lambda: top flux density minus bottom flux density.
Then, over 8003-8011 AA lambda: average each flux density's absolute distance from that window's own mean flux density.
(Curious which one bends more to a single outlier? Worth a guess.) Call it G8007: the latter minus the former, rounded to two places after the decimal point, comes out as -0.17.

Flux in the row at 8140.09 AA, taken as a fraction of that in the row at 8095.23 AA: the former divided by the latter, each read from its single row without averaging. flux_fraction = 1.09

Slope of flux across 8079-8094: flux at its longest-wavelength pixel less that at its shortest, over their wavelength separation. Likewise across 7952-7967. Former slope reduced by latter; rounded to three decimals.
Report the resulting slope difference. -0.010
